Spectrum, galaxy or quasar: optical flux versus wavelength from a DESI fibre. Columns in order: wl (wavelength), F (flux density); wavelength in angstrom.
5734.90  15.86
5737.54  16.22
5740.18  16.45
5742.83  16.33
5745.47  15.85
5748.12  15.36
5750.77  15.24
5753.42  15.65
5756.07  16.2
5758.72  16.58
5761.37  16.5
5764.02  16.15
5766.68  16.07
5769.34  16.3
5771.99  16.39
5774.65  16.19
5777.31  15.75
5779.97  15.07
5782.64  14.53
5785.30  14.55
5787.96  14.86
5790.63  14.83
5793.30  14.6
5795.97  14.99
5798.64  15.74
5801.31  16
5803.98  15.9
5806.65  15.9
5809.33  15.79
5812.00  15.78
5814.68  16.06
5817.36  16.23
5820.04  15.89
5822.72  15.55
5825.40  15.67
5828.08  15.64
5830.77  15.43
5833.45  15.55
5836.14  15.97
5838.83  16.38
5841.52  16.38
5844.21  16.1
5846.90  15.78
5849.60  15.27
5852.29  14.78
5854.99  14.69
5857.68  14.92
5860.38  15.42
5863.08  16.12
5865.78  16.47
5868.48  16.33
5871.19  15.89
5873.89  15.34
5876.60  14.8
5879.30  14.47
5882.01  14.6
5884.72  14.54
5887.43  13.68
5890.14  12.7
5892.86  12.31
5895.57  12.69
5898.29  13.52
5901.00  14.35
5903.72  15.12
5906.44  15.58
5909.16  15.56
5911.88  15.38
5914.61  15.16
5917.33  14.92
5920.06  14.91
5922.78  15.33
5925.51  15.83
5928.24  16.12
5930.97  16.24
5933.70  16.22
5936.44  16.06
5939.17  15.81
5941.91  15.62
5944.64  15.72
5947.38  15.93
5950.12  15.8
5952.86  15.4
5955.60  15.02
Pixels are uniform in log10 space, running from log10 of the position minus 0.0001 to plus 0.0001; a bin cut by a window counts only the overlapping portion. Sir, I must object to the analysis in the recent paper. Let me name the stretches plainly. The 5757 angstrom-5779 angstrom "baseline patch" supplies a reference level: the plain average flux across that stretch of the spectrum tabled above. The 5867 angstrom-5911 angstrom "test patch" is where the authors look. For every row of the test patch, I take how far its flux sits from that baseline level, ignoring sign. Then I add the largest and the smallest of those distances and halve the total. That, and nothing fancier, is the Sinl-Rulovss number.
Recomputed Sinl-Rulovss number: 2.0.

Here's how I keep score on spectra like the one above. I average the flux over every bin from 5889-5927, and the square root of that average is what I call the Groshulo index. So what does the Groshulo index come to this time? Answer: 3.81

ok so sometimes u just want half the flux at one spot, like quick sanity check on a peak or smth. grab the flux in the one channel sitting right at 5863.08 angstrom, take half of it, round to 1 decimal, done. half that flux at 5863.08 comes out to 8.1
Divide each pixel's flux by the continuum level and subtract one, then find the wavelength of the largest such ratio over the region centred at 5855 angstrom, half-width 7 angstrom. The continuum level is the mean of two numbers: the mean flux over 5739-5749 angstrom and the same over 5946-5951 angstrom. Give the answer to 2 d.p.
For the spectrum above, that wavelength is 5860.38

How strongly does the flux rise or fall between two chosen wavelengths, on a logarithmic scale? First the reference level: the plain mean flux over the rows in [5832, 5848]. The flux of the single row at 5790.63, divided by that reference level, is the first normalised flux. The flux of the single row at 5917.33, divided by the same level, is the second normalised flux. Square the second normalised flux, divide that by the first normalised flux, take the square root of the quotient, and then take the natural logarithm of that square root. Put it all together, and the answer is -0.03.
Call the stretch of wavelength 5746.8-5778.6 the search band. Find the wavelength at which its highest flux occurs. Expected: 5758.72 angstrom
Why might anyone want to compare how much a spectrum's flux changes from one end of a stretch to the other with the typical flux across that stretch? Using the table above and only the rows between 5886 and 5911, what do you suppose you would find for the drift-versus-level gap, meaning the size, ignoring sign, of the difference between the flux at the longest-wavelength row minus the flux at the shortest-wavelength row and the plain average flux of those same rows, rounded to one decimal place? 12.1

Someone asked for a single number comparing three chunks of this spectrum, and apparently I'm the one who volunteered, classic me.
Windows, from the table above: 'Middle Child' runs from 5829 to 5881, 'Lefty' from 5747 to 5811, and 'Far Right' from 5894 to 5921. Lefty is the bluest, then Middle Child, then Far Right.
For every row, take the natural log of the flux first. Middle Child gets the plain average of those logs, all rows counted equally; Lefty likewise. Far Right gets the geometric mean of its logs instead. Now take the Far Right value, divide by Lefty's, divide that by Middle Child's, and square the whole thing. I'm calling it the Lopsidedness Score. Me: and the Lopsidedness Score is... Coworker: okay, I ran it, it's 0.127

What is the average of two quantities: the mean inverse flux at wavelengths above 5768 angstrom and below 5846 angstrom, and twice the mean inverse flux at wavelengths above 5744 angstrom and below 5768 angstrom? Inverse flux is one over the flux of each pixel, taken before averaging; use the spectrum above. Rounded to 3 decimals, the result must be 0.095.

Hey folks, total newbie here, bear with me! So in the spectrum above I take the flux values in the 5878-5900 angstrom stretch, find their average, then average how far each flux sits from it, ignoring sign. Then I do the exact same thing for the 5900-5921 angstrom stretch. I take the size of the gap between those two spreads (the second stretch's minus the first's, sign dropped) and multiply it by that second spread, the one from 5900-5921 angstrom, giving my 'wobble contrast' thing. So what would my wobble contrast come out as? 0.14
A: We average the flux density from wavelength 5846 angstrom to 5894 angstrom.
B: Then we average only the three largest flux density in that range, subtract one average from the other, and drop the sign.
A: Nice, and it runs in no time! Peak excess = 1.4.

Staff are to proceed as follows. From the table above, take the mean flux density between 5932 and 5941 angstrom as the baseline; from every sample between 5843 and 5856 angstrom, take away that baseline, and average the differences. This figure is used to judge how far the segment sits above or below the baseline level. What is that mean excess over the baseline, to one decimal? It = -0.7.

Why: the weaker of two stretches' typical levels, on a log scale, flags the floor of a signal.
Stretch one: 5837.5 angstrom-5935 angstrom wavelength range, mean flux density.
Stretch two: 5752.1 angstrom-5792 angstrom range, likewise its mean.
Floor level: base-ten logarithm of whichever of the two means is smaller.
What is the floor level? 1.18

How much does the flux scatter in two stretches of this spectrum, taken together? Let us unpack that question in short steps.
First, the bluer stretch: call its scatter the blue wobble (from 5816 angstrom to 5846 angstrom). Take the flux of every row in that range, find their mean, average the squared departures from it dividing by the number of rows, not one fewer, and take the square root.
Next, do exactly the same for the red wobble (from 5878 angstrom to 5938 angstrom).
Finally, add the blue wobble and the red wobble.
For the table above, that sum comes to 1.48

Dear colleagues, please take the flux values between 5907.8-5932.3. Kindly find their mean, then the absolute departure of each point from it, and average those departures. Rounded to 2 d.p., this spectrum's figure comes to 0.39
